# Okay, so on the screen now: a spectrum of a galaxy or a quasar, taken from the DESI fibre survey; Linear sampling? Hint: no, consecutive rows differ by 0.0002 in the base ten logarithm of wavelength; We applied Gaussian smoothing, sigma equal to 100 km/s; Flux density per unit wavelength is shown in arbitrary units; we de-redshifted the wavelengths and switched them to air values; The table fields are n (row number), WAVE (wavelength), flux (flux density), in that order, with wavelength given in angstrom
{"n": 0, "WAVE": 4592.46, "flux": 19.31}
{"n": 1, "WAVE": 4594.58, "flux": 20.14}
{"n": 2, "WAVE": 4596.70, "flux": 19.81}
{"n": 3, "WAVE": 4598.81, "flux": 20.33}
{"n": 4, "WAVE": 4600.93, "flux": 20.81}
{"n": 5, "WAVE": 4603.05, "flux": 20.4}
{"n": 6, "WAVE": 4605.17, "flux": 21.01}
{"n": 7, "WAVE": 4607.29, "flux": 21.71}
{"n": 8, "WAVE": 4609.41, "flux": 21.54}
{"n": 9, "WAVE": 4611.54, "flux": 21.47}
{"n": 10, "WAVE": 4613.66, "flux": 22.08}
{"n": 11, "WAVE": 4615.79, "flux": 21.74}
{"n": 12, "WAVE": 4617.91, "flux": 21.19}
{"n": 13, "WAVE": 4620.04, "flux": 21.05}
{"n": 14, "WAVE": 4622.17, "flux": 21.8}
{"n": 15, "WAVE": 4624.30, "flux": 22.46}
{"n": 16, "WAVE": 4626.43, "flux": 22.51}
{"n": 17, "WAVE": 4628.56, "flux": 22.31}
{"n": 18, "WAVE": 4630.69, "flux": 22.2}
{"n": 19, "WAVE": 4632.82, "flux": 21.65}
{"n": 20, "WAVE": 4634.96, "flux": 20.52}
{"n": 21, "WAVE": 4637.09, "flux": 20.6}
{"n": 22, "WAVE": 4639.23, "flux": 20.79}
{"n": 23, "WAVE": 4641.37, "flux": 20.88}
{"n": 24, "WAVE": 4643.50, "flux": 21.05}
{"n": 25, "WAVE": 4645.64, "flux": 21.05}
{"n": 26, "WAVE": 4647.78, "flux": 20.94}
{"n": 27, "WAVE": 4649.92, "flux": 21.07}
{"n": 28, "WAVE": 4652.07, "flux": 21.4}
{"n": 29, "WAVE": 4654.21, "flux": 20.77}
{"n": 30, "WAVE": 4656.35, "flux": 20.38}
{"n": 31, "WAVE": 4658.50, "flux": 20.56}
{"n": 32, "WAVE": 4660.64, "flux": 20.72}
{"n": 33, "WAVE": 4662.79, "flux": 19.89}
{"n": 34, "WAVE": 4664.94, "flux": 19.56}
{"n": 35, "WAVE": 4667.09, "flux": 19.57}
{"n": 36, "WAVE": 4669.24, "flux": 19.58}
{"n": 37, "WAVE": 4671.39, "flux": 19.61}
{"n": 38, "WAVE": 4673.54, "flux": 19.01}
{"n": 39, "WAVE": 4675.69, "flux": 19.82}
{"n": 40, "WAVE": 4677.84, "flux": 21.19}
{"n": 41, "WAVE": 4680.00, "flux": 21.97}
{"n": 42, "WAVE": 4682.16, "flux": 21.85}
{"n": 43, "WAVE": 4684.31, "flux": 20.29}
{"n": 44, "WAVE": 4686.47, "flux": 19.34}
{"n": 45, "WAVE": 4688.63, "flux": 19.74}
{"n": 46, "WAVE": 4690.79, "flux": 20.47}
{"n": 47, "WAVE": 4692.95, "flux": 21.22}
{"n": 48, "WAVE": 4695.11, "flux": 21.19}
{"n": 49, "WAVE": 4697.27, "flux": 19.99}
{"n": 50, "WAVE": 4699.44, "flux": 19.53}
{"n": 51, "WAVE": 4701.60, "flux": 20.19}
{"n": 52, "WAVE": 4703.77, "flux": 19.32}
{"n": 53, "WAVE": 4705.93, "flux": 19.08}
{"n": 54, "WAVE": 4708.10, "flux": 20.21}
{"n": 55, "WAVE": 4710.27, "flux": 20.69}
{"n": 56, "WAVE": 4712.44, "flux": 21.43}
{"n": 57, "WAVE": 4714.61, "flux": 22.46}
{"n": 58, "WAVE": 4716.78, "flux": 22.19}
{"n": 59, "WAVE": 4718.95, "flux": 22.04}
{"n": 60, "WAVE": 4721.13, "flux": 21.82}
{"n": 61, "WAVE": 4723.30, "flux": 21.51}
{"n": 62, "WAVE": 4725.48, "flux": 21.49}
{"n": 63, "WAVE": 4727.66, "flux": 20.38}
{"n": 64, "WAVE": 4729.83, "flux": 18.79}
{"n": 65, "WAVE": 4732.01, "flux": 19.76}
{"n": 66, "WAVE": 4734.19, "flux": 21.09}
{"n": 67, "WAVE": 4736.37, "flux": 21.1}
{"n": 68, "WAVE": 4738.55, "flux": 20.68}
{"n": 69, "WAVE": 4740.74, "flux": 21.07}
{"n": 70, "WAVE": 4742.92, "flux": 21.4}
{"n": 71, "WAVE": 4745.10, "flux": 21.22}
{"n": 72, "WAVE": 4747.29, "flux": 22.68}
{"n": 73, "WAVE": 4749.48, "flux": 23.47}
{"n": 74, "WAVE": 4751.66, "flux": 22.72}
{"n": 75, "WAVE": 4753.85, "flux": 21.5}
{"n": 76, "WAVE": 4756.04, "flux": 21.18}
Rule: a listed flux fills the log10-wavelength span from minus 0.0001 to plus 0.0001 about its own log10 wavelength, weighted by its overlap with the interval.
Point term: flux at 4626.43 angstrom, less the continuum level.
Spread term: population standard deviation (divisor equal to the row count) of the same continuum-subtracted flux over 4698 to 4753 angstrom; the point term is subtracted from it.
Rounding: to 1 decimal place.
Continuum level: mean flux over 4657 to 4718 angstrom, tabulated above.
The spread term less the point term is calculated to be -0.9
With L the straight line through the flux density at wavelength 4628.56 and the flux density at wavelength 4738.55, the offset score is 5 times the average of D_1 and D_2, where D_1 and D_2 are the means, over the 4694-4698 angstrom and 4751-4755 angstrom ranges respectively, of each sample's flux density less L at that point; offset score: 2.3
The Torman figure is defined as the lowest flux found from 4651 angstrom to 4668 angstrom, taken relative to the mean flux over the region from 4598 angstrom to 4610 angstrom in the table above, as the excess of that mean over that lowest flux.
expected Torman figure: 1.4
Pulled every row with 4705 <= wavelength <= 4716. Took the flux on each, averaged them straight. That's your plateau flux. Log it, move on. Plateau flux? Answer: 20.8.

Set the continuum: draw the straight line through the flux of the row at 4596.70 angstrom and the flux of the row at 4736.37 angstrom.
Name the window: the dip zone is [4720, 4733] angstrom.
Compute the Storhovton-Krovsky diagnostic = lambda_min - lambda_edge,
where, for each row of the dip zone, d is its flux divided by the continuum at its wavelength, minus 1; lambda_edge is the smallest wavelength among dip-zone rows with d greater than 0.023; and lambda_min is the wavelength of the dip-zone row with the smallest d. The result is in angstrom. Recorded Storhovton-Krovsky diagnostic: 8.7 angstrom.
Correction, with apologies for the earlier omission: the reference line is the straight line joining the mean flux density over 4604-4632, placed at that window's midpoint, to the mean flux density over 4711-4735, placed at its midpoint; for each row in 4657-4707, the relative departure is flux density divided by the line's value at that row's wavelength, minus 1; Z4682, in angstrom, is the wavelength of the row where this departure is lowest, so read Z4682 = 4673.54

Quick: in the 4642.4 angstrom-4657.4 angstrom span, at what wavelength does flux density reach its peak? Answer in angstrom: 4652.07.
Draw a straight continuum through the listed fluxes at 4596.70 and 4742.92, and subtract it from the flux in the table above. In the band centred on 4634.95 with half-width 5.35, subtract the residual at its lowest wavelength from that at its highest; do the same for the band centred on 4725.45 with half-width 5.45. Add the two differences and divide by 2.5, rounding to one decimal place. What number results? -1.9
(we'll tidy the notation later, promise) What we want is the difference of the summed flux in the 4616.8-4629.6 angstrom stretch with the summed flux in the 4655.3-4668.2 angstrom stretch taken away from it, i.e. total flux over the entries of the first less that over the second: 11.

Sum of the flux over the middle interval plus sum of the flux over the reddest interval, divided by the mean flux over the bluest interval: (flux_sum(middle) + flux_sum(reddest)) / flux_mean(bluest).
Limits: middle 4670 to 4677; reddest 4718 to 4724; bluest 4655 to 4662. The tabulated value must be 6.0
